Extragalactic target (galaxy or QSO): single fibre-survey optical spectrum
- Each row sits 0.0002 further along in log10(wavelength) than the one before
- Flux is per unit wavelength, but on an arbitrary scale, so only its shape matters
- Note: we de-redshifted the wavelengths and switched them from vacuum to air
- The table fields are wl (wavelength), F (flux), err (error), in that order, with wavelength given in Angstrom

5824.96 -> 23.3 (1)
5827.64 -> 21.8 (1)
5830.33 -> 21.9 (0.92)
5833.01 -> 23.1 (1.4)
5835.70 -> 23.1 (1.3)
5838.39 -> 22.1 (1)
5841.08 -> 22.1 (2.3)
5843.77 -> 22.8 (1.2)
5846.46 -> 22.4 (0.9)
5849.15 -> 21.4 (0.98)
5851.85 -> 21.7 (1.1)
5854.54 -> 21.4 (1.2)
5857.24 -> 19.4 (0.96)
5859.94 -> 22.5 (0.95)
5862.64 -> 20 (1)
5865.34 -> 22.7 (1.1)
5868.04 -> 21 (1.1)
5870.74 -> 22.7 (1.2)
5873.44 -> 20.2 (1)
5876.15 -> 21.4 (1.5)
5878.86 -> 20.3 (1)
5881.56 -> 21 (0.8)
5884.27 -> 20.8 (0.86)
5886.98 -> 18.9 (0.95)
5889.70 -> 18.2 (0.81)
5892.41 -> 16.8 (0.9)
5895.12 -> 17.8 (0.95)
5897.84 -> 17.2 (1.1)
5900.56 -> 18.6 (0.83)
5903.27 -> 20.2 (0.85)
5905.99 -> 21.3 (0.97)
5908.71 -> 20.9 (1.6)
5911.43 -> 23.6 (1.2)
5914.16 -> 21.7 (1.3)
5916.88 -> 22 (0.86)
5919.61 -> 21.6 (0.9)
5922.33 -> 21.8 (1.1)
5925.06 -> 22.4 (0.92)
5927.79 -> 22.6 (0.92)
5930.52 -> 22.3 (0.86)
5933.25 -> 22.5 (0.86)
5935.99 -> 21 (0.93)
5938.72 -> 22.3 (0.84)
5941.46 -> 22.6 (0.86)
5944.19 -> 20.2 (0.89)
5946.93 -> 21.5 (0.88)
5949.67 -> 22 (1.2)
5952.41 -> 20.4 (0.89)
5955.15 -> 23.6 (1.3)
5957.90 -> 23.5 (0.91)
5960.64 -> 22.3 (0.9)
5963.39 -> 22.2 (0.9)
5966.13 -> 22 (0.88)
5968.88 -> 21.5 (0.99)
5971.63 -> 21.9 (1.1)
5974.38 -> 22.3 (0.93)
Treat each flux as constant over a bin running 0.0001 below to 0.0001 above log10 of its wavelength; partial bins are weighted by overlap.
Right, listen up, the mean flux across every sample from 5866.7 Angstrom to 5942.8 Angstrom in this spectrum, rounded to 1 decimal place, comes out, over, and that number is 20.8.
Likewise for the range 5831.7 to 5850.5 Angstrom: 22.4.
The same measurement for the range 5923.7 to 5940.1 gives 22.2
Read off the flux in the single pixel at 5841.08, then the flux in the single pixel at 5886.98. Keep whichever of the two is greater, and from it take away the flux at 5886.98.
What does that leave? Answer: 3.2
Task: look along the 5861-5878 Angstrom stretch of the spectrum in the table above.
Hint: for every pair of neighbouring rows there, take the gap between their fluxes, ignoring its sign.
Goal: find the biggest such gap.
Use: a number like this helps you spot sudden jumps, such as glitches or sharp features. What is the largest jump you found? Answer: 2.70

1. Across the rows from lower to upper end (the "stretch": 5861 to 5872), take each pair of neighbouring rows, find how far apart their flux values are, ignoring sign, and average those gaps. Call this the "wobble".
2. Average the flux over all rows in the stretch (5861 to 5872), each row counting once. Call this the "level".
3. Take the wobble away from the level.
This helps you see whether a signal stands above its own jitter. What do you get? 19.6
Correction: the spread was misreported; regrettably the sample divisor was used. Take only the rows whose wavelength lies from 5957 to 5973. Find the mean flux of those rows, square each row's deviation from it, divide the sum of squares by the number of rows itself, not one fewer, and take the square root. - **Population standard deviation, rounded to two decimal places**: 0.62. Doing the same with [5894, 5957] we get 1.61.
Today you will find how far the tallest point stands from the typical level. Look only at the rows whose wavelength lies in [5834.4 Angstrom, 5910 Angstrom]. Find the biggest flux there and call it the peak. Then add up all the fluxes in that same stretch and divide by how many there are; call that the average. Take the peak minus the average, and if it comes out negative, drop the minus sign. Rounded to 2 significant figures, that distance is 2.4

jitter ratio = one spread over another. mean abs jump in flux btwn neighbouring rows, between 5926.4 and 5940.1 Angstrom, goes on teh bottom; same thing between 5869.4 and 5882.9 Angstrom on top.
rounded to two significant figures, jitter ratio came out 1.7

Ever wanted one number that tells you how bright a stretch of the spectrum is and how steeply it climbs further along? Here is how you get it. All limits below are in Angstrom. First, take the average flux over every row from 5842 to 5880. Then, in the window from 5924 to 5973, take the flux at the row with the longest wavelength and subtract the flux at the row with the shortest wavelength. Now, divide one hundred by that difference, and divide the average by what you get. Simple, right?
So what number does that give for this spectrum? -0.11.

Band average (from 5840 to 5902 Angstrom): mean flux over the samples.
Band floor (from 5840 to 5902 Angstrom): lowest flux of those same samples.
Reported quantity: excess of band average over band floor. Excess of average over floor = 3.7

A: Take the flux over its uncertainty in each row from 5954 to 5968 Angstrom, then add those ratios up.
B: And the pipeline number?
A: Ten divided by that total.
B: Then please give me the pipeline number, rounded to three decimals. 0.084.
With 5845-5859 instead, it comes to 0.096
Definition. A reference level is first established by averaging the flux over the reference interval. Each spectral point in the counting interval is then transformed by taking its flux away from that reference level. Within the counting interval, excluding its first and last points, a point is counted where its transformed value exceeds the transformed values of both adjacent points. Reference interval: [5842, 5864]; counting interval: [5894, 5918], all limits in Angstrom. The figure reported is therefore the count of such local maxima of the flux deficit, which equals 3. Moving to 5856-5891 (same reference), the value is 4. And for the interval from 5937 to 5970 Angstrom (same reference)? 2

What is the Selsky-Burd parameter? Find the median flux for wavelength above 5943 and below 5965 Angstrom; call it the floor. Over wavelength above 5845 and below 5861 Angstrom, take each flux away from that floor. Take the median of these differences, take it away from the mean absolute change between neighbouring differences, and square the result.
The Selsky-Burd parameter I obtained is 0.6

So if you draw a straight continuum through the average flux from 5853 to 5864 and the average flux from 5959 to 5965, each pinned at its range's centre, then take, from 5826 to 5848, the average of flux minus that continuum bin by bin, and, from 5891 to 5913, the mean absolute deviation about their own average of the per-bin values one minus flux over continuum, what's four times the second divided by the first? 0.19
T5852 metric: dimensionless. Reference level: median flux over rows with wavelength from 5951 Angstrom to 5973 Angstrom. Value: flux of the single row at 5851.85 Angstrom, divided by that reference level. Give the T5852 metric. 0.98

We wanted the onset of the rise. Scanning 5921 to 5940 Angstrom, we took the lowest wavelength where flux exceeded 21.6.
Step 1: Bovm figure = 5922.33 Angstrom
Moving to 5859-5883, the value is 5859.94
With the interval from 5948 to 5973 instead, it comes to 5949.67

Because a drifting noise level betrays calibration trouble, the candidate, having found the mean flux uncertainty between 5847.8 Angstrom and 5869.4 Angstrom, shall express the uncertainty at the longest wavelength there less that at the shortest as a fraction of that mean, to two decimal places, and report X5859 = 0.11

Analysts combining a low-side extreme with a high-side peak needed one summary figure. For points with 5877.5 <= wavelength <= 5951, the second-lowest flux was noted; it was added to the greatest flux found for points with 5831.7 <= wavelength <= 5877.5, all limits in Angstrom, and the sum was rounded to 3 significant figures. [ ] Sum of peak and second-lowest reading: 40.3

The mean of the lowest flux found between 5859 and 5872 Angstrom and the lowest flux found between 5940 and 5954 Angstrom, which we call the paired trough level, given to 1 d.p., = 20.1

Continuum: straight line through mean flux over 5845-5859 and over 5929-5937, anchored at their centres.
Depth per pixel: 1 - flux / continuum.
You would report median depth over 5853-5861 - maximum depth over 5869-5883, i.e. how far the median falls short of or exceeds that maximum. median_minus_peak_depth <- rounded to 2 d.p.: -0.06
